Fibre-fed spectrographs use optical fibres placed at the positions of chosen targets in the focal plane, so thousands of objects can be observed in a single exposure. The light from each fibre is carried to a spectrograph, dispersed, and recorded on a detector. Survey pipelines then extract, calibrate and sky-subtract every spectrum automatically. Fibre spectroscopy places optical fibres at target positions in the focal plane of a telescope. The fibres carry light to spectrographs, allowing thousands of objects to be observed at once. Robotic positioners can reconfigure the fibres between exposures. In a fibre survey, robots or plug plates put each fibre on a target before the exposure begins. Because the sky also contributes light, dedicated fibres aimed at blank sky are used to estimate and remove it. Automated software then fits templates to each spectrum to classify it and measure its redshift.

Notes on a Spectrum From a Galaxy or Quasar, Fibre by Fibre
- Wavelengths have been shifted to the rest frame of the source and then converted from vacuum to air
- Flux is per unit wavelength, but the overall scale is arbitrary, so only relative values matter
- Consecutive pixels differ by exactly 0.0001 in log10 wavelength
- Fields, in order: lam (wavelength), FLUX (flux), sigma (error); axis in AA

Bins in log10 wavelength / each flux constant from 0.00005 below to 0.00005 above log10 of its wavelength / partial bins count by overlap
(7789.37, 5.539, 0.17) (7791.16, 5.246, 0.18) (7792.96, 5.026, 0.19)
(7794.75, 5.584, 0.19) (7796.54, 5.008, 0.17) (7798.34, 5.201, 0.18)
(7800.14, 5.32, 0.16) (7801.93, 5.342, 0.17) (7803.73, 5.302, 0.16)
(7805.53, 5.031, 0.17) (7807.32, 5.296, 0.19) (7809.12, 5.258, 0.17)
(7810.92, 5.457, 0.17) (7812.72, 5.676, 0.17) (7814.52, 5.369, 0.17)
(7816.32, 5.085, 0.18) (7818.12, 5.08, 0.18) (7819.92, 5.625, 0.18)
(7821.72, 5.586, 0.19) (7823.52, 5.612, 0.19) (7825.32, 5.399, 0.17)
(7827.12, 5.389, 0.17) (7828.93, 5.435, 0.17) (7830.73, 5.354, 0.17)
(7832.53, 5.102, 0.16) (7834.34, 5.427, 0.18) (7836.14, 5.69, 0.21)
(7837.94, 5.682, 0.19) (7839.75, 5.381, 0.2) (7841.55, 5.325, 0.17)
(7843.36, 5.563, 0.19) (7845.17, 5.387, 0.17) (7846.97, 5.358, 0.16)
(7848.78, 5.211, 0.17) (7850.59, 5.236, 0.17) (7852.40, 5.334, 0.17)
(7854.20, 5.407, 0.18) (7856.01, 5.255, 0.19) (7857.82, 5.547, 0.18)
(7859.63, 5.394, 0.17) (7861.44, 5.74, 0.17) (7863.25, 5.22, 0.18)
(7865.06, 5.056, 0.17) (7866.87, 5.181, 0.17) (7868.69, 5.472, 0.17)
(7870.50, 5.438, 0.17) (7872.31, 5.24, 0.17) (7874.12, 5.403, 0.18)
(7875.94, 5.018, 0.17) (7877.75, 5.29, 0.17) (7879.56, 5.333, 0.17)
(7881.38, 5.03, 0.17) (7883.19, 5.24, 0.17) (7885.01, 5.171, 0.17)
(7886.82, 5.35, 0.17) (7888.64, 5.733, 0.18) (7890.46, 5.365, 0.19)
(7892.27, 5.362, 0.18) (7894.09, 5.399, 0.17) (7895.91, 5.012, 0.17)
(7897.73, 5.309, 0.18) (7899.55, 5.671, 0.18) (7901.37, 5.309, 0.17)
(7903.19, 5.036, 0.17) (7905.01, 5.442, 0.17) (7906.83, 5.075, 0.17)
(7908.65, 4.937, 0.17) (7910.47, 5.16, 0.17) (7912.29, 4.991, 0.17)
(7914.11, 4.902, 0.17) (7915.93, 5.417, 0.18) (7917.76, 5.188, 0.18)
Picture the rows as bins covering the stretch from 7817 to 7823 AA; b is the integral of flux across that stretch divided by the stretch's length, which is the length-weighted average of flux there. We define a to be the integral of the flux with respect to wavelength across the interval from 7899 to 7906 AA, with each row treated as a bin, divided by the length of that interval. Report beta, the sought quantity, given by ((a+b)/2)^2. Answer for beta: 29.0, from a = 5.34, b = 5.43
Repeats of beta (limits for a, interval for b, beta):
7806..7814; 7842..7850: 29.0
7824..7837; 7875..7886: 28.0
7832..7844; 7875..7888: 28.5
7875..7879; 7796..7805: 27.1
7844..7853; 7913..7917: 27.3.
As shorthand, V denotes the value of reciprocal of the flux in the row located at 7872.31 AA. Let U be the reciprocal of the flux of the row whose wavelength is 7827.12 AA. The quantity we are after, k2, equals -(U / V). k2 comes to -0.97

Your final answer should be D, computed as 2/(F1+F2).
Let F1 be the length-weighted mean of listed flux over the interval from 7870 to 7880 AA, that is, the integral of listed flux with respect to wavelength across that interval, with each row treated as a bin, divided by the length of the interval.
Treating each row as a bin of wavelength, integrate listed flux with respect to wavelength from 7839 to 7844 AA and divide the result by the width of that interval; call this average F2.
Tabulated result 0.1869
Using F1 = 5.28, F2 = 5.42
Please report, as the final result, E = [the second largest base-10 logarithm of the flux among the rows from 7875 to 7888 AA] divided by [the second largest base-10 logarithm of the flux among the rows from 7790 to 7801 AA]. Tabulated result 1.00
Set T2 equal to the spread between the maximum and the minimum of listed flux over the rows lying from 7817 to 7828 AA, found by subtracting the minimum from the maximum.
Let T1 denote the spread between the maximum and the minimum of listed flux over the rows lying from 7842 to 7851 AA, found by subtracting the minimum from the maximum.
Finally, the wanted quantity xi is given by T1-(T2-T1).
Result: 0.16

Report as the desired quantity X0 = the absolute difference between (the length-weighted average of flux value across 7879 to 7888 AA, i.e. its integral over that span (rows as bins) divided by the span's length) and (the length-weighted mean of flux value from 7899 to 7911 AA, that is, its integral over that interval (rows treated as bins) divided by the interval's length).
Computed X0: 0.01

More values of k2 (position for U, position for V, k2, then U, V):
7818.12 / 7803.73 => -1.04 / 0.197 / 0.1886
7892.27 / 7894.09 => -1.01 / 0.186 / 0.1852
